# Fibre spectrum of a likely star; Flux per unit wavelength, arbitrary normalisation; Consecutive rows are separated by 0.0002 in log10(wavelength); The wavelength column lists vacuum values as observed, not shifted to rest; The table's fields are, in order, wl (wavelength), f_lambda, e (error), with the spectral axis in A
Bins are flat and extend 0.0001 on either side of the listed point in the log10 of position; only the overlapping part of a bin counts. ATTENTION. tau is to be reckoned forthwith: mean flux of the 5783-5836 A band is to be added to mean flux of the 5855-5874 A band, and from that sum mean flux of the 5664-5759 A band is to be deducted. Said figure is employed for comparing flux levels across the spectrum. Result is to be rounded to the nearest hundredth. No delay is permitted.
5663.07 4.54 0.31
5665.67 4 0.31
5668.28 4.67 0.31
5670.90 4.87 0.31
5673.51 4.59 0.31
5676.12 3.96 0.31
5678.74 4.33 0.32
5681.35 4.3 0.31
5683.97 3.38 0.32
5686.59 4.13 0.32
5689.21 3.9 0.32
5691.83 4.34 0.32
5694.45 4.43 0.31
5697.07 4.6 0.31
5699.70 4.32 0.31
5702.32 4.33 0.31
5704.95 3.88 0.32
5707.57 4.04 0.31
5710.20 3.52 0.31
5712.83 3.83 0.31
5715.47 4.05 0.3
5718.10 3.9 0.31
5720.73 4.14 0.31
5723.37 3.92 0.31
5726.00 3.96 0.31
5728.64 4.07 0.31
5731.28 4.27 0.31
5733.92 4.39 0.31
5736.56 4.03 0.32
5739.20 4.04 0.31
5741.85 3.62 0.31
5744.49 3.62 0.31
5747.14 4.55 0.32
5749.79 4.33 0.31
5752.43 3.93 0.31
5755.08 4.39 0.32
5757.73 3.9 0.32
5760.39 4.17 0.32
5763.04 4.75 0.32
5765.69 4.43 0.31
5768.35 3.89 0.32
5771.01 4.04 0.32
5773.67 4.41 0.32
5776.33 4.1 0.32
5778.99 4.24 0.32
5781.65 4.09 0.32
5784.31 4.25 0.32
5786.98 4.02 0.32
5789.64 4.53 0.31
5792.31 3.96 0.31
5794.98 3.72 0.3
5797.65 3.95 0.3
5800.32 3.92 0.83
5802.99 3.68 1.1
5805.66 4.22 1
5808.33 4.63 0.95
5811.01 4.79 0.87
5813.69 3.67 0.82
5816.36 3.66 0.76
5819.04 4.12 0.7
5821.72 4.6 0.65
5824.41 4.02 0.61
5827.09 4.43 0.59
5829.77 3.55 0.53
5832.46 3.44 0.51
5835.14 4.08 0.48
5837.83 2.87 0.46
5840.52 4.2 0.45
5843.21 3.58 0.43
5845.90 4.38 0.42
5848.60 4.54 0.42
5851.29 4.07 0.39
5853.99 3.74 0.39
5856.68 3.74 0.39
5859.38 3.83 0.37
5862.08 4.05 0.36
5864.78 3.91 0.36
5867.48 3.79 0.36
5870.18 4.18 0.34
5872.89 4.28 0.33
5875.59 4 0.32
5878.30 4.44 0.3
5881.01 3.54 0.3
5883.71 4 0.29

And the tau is 3.90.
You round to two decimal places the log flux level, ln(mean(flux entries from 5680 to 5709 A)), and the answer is 1.42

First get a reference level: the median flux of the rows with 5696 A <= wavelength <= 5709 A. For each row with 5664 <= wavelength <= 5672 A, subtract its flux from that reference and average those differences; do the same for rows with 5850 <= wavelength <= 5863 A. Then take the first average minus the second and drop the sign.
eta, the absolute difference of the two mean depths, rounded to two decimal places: 0.63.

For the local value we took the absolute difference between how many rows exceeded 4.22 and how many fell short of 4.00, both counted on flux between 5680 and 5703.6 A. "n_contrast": 4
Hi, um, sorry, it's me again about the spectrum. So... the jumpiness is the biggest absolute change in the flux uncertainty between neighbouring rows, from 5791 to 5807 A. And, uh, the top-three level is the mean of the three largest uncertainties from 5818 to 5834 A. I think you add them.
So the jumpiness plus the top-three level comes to 1.18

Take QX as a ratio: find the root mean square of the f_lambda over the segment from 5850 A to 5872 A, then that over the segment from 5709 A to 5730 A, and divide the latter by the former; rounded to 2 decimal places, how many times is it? 1.00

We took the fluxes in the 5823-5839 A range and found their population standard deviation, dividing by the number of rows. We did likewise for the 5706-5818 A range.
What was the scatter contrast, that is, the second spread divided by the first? 0.60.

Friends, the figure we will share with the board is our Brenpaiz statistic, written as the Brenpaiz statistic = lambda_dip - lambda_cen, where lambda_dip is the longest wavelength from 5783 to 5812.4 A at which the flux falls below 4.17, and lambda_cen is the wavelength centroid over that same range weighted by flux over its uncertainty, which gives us 8.7 A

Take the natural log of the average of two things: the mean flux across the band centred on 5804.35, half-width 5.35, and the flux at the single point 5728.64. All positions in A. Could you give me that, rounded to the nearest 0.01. 1.41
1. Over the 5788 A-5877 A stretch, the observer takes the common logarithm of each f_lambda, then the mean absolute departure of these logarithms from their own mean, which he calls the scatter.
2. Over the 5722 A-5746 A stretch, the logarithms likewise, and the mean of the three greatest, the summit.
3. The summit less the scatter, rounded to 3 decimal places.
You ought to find 0.594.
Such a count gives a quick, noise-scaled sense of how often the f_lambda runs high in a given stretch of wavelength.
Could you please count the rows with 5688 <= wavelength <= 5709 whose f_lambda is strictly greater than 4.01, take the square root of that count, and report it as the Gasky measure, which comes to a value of 2.4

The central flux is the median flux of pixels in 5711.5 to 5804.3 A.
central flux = 4.04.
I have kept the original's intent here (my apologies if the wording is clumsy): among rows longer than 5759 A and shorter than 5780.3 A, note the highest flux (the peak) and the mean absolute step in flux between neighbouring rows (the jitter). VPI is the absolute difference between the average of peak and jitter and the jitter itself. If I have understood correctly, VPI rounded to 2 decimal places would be 2.20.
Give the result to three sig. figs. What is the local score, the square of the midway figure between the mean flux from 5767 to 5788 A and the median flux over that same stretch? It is 16.9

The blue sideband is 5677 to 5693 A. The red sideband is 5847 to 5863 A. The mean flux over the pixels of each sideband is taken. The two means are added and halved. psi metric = 4.03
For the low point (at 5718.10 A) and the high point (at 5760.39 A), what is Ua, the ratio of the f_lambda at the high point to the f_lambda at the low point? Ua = 1.1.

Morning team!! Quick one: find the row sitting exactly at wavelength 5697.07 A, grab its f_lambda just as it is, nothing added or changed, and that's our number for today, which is 4.6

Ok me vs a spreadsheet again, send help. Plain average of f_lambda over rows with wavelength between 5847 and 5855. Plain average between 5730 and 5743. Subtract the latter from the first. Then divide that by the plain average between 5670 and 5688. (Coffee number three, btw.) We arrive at 0.01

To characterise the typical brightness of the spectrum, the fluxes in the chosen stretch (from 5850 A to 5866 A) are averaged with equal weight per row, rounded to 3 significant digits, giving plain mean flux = 3.89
